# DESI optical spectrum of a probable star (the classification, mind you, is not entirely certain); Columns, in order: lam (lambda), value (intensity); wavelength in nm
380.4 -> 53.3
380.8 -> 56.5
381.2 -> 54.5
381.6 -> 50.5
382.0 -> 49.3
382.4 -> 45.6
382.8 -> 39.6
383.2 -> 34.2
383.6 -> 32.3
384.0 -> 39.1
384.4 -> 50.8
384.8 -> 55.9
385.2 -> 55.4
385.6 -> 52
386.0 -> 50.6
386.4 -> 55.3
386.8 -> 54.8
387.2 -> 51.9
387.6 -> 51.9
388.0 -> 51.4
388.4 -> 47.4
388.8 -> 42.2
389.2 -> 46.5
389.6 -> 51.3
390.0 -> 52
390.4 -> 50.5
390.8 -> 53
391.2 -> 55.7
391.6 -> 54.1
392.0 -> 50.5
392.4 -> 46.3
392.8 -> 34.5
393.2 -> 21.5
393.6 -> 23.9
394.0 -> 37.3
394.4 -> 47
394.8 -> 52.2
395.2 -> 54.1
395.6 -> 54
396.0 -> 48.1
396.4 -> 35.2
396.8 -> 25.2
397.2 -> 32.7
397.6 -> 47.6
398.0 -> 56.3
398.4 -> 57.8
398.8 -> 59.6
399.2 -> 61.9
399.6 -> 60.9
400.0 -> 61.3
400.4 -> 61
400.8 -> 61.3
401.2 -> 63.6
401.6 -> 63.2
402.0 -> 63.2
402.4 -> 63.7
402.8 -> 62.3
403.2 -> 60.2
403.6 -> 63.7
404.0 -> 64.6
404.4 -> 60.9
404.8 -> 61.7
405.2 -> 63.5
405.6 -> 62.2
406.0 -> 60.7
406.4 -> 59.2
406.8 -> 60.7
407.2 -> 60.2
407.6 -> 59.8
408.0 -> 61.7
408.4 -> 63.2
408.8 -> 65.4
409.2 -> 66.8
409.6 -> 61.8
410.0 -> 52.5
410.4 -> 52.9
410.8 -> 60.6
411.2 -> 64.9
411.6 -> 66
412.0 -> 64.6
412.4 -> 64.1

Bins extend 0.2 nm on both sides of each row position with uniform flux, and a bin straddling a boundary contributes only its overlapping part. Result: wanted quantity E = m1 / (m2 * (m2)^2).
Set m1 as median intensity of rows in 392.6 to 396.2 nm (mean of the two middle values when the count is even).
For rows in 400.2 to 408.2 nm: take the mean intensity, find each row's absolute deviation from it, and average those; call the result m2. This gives 20.6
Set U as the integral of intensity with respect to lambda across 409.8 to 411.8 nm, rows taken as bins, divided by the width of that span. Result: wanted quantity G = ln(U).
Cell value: 4.08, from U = 59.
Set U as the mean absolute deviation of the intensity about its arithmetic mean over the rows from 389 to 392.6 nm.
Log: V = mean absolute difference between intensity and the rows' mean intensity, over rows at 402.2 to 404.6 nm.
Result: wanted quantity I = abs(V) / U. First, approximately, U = 2.4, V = 1.4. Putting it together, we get 0.6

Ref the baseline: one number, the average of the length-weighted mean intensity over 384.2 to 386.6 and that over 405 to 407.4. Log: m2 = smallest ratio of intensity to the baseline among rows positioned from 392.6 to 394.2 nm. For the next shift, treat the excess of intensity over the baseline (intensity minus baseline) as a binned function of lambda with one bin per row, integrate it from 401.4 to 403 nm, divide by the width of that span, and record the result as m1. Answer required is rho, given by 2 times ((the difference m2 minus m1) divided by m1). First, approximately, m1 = 5.9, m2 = 0.38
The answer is -1.9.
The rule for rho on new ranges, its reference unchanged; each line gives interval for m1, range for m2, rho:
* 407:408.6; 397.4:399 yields -1.6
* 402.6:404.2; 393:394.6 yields -1.9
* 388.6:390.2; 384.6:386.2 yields -2.2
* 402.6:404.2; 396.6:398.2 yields -1.8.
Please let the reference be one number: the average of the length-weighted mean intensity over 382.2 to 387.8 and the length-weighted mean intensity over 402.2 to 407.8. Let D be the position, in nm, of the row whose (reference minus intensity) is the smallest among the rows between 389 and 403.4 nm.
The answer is 402.4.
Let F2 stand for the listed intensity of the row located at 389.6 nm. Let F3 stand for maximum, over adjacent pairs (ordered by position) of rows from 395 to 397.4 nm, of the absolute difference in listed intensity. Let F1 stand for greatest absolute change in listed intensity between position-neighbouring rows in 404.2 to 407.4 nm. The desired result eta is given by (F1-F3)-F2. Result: -62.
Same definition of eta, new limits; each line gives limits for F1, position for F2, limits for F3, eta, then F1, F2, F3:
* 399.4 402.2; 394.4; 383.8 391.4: -56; 2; 47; 12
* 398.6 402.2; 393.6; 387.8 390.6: -27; 2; 23.9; 5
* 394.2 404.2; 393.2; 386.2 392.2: -12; 15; 21.5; 5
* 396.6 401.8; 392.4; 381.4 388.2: -43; 15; 46.3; 12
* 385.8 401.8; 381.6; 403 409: -39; 15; 50.5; 4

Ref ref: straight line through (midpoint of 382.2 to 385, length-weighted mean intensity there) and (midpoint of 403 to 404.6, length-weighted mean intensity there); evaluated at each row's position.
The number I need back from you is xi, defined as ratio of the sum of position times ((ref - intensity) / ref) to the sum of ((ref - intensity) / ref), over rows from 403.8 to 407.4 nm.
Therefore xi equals 406.44 nm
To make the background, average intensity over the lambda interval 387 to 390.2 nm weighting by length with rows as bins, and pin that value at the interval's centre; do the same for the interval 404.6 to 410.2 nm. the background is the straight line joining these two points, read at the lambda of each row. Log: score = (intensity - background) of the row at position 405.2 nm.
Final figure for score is 4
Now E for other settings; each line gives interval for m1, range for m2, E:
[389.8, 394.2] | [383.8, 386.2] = 0.9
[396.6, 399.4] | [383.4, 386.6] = 0.2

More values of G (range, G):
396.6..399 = 3.84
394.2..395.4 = 3.93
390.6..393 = 3.89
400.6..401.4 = 4.13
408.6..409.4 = 4.19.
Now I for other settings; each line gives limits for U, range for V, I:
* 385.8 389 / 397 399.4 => 2.8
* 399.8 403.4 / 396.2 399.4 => 10.8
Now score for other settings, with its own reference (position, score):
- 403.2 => 2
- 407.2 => -1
